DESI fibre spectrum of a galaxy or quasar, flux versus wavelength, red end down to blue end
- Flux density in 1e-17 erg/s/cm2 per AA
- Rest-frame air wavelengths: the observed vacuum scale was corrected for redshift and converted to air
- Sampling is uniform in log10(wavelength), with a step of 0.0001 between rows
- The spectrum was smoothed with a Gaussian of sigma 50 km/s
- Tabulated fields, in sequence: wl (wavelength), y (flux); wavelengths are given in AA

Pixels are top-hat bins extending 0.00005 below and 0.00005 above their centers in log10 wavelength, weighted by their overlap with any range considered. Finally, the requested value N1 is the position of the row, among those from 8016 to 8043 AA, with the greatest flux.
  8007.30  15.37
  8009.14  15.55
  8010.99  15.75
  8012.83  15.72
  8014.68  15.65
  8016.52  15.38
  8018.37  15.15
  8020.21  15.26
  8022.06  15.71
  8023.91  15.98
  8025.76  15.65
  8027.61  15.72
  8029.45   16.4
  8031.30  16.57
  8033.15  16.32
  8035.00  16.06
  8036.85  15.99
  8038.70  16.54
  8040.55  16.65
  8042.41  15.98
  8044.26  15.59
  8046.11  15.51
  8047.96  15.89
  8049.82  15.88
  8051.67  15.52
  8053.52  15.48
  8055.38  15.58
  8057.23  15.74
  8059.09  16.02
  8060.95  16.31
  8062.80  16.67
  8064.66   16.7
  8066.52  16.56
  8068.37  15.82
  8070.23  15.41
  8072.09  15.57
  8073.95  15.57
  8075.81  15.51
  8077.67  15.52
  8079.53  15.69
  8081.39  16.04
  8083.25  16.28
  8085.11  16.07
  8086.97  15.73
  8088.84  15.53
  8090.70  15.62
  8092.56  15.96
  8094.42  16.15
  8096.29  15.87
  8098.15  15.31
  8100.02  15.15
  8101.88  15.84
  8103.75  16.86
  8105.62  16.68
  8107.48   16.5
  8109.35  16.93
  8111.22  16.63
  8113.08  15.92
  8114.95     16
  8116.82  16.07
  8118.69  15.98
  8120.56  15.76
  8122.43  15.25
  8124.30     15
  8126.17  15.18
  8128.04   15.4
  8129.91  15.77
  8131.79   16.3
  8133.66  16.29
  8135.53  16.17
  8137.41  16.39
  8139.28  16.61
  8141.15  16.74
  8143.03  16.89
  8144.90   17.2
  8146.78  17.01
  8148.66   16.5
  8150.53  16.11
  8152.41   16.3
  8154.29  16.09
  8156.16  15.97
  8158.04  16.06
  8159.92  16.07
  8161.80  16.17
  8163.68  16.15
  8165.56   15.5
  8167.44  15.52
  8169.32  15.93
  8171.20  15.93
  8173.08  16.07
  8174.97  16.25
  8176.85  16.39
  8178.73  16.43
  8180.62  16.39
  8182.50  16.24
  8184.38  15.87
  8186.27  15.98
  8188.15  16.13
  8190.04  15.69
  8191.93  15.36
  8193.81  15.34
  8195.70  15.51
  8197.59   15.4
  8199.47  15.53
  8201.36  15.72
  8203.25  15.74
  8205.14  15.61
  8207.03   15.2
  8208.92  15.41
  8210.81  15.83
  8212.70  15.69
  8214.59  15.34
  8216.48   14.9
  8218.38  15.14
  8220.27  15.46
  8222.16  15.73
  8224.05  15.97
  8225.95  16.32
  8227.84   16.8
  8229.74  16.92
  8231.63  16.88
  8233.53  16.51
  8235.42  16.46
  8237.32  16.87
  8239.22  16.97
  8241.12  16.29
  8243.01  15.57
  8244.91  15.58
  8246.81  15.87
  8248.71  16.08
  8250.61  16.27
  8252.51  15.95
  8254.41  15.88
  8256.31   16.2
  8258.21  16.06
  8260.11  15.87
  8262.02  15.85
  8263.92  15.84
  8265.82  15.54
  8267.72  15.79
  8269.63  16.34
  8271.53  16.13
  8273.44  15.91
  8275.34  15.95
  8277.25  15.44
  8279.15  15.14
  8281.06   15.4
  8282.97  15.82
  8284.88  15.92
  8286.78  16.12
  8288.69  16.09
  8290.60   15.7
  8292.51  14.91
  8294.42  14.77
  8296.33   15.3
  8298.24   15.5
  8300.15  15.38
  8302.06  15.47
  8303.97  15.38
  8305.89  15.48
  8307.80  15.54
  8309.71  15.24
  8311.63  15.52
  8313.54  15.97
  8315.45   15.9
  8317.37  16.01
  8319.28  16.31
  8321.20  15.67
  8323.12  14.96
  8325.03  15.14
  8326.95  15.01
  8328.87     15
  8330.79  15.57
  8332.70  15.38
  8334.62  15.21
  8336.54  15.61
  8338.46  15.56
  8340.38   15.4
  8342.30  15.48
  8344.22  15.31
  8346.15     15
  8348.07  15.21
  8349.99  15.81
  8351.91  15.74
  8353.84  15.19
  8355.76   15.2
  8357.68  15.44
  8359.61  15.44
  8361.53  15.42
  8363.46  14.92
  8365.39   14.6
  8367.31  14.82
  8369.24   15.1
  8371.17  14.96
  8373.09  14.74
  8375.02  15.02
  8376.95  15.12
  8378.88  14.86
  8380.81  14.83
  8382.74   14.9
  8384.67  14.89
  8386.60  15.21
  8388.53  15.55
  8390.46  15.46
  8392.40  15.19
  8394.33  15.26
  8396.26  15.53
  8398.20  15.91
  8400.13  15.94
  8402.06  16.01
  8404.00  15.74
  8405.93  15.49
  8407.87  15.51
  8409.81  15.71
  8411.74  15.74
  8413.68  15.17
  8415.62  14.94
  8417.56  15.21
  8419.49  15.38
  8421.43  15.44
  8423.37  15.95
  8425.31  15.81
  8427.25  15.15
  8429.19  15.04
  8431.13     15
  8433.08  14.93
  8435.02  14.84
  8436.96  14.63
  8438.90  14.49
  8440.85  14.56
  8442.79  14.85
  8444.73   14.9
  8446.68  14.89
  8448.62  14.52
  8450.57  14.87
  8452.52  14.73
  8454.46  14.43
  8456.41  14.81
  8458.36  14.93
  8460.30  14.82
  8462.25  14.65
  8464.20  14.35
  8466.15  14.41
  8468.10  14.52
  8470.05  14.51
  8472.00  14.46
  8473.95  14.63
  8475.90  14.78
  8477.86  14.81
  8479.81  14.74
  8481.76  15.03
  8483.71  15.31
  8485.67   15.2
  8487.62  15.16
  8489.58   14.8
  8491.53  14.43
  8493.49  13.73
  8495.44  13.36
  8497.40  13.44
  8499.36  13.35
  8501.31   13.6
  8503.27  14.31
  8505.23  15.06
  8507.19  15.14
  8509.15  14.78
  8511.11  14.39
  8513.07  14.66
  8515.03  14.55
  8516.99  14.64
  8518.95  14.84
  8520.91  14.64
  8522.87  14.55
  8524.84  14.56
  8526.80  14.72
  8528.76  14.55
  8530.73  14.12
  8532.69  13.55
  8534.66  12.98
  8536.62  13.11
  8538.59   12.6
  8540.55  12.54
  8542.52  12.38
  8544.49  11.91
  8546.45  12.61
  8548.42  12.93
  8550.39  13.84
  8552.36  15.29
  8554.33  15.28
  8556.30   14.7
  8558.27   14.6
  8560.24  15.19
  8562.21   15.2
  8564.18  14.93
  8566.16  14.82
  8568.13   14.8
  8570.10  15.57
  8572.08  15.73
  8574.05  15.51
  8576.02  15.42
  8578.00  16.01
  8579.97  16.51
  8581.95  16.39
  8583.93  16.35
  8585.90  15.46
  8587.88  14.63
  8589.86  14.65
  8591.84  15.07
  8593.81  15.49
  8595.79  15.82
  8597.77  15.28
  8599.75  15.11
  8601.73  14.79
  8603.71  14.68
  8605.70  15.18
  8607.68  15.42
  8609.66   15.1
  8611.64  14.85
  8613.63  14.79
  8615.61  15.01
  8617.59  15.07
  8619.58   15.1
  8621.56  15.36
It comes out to 8040.55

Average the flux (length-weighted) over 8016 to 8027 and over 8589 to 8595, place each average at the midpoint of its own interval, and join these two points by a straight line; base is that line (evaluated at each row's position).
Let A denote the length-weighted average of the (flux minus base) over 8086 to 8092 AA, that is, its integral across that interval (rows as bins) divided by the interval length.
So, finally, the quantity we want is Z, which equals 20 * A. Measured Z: 3.5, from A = 0.176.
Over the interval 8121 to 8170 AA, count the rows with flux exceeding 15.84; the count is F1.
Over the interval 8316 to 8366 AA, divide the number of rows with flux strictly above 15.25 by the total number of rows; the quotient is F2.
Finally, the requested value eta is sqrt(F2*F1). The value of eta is 3.3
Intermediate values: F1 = 19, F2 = 0.6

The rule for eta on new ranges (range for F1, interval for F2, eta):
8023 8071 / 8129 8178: 4.0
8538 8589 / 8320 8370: 1.4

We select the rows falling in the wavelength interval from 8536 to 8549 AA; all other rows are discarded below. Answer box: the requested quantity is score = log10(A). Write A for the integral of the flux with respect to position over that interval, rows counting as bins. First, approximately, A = 163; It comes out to 2.21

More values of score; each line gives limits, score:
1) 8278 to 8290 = 2.28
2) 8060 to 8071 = 2.25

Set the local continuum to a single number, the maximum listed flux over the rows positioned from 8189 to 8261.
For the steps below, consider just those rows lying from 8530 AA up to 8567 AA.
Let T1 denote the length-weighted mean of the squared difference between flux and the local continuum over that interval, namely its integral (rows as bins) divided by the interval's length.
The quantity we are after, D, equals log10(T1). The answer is 1.1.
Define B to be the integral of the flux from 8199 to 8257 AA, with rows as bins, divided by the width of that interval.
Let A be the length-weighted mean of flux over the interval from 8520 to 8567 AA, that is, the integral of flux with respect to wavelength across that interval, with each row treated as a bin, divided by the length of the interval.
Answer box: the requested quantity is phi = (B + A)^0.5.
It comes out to 5.47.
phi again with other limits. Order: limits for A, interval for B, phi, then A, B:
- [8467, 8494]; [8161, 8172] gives 5.53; 14.7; 15.9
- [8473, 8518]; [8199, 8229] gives 5.49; 14.5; 15.7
